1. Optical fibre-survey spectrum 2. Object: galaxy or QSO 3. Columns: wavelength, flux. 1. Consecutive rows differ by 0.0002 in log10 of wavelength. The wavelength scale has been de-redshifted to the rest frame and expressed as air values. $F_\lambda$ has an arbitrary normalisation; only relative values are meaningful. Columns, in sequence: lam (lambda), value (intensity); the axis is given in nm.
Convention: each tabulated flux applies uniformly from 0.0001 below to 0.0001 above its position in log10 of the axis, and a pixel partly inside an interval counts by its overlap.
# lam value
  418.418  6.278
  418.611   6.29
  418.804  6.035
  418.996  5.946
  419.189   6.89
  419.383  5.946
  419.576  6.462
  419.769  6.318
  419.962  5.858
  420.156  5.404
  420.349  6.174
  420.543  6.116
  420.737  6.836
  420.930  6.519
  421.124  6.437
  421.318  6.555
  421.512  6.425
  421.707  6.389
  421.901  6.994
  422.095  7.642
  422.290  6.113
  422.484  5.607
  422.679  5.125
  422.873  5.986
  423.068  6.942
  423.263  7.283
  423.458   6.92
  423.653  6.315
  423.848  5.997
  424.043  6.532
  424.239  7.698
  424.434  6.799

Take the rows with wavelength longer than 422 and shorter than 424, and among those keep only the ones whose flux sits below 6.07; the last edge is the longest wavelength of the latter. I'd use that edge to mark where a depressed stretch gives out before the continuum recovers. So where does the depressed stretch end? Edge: 423.848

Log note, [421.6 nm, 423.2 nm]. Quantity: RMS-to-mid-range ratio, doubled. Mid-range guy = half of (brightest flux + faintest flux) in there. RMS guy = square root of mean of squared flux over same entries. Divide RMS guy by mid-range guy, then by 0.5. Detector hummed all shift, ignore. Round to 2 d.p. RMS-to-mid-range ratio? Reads 2.00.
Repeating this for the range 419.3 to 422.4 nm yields 1.96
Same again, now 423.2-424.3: 1.99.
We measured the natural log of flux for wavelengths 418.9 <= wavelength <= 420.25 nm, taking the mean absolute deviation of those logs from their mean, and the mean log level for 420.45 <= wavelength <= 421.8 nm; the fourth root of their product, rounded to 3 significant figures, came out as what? 0.581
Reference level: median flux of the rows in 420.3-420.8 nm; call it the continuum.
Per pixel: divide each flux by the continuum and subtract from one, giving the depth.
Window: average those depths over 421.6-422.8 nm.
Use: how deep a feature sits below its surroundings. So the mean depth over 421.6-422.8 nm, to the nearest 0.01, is -0.02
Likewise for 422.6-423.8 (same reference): -0.04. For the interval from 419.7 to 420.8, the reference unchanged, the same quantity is 0.01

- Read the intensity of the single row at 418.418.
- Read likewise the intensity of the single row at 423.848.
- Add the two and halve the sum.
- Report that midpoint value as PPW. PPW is 6.14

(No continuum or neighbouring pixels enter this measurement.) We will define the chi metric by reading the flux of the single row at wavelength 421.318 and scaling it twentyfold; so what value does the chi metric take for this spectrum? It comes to 131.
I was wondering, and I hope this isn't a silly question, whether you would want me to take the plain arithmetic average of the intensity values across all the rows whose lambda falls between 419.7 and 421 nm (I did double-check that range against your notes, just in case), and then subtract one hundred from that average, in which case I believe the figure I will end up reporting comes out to -93.8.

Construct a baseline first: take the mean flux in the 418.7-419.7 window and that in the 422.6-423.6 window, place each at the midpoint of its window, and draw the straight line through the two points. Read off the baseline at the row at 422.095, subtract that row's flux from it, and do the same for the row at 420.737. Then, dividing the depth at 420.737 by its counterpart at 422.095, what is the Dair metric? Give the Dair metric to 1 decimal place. 0.4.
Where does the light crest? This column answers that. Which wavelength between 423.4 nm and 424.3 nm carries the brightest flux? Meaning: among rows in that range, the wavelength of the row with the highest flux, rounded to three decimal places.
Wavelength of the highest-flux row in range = 424.239 nm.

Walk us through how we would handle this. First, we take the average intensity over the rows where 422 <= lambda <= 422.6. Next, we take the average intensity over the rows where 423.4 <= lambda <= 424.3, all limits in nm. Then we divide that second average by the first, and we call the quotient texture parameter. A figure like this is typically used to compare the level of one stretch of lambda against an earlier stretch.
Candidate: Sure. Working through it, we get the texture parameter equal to 1.04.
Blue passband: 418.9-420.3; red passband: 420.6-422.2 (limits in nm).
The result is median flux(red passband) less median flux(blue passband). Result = 0.6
